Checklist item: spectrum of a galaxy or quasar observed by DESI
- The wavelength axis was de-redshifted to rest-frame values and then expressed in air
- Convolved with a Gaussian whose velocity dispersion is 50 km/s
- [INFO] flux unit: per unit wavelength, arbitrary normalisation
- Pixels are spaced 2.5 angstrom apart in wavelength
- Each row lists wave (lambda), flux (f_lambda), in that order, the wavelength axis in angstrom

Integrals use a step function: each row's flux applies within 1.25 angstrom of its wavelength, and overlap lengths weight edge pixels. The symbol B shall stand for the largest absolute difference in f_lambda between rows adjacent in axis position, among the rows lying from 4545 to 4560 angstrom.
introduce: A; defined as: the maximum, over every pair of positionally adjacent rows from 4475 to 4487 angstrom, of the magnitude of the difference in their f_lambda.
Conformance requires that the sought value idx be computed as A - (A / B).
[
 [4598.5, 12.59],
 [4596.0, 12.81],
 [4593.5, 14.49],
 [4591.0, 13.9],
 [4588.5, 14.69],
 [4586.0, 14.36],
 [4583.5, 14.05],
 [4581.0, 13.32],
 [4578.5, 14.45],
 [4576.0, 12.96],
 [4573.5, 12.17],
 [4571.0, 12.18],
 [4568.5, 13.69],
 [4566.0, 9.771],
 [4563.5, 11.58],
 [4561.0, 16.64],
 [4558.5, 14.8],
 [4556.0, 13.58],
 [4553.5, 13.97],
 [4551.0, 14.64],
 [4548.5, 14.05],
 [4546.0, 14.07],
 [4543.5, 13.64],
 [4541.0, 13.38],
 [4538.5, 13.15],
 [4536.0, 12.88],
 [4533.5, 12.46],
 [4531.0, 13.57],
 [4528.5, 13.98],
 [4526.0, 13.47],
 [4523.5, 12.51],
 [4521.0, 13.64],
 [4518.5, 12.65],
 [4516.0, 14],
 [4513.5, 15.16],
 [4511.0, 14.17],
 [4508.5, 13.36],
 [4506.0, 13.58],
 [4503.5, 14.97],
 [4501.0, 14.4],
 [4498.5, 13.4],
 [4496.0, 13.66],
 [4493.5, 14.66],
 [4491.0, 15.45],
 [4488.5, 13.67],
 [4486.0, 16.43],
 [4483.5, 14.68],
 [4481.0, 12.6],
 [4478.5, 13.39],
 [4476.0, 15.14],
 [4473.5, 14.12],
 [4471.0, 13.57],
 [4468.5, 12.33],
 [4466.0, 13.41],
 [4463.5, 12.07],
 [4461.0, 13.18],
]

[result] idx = 0.4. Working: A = 2.1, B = 1.22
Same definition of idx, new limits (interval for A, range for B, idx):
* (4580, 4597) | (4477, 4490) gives 1.1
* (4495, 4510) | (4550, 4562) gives 0.6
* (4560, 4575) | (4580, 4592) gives -1.3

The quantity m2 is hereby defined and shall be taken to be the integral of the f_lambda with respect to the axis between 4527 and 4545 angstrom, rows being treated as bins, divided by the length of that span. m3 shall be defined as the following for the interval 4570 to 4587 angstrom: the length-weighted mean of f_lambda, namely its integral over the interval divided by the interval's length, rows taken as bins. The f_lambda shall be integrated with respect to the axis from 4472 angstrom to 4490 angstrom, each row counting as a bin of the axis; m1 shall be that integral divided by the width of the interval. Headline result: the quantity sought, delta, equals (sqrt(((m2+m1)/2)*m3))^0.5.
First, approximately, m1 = 14.3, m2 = 13.3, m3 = 13.4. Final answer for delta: 3.68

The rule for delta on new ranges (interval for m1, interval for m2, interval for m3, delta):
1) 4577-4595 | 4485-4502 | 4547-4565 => 3.77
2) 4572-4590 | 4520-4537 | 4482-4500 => 3.74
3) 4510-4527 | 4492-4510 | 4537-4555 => 3.72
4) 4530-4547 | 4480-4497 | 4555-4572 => 3.68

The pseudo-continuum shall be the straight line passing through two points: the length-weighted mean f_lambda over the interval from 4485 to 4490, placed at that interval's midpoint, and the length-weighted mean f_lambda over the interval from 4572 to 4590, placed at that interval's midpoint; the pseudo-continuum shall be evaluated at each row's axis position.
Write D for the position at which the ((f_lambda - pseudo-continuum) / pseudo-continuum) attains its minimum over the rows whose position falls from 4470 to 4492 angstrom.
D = 4481.0 angstrom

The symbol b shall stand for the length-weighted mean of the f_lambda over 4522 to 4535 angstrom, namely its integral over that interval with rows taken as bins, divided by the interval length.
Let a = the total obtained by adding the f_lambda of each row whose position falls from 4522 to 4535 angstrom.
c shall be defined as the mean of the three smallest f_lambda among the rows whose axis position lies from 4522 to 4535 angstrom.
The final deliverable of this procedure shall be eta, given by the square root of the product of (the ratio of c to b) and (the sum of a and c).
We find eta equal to 8.75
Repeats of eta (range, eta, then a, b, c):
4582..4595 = 9.20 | 71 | 14.3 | 14.1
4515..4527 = 8.78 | 66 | 13.2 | 12.9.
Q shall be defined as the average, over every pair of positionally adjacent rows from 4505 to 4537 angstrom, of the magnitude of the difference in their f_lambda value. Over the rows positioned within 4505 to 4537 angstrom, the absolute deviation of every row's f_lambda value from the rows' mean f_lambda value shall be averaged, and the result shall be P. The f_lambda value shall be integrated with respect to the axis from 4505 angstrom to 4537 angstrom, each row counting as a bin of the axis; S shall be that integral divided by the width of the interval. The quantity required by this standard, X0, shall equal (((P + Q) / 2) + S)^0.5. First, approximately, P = 0.56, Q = 0.84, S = 13.5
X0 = 3.77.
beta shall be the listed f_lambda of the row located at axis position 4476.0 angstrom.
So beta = 15.14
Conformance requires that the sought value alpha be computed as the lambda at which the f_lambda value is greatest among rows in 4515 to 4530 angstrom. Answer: 4516.0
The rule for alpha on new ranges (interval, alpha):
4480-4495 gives 4486.0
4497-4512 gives 4503.5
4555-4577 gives 4561.0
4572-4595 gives 4588.5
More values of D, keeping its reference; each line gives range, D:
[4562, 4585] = 4566.0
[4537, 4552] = 4538.5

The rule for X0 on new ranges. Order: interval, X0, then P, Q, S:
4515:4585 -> 3.79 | 0.84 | 1.08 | 13.4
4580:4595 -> 3.82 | 0.38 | 0.55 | 14.1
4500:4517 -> 3.86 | 0.52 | 0.86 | 14.2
